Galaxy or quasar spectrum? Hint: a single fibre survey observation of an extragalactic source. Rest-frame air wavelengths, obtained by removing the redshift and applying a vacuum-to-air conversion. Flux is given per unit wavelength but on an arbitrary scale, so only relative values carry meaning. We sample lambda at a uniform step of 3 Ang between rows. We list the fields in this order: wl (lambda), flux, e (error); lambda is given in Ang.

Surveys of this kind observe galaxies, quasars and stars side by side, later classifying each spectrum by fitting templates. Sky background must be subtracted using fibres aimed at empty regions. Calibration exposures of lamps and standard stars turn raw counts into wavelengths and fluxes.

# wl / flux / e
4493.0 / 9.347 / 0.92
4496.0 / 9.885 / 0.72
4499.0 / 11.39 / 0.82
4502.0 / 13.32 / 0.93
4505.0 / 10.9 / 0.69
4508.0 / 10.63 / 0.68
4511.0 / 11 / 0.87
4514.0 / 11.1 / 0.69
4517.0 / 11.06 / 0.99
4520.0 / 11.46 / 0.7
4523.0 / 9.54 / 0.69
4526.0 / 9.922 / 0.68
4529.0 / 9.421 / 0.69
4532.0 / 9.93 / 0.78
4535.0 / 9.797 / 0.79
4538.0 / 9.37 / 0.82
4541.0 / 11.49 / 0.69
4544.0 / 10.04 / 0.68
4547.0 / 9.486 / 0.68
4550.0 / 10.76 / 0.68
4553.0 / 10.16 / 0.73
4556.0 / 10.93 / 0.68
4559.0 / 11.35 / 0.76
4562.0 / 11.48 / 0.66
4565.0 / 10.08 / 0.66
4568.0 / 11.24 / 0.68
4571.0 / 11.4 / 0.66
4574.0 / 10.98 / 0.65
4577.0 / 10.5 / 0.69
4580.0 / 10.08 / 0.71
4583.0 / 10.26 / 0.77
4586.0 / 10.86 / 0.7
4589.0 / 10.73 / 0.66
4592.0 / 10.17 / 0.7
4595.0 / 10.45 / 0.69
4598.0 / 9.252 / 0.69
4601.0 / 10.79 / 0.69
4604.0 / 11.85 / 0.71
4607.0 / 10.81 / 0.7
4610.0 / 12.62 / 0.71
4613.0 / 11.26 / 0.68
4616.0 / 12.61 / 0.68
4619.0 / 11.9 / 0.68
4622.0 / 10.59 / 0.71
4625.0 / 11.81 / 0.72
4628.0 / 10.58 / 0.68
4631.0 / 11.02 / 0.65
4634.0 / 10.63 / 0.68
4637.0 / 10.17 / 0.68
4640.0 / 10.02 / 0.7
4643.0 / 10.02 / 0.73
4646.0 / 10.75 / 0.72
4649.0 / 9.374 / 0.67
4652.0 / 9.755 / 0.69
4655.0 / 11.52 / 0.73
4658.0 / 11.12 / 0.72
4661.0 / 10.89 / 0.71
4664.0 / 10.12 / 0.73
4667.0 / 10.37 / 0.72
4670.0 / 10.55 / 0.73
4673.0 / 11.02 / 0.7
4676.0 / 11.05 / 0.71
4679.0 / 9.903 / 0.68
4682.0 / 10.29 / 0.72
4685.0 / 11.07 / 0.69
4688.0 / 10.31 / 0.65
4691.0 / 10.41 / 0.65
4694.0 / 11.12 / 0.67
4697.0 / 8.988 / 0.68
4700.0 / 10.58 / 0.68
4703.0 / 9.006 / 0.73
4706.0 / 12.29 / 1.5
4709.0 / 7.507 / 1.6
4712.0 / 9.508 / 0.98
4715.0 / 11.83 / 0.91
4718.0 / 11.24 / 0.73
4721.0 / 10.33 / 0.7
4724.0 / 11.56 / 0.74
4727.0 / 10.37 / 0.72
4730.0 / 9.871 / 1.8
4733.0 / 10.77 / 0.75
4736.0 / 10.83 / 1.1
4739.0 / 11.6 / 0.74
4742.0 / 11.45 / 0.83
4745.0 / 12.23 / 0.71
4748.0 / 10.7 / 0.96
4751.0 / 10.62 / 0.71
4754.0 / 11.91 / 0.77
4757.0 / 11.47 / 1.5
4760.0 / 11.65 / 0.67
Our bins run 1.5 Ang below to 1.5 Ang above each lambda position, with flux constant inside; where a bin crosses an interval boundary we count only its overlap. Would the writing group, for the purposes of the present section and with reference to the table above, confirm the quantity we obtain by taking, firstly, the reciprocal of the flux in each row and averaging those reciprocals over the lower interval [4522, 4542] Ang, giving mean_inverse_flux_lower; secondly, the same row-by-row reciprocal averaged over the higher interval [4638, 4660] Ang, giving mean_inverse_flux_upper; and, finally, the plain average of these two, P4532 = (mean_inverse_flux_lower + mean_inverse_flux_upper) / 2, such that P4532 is 0.0991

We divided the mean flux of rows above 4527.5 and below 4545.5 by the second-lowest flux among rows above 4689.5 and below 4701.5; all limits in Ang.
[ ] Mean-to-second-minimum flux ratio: 0.96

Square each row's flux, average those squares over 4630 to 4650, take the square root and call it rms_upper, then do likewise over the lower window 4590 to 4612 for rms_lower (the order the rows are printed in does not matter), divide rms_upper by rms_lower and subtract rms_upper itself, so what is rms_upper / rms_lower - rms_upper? -9.35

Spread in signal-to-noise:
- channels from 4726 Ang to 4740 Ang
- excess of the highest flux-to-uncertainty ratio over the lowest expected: 10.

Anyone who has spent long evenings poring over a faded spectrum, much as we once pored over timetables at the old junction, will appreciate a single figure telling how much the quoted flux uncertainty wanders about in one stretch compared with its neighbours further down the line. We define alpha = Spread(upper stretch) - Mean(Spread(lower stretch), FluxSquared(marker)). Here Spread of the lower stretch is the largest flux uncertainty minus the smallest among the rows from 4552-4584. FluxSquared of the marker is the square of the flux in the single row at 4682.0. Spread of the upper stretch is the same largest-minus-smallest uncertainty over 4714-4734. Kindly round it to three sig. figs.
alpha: -51.9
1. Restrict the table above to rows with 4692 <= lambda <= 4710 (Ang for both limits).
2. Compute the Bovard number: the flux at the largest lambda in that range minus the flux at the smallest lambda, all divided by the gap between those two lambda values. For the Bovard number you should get -0.24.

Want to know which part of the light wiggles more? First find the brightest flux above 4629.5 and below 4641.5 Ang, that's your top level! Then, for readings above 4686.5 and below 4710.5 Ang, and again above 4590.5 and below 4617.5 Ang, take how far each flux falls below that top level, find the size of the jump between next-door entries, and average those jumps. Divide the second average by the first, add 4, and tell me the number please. 4.6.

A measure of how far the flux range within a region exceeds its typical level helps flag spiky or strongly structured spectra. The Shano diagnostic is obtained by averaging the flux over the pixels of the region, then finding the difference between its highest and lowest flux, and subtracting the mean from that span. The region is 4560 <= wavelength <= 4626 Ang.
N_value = -7.62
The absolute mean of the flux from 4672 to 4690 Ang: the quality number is 10.6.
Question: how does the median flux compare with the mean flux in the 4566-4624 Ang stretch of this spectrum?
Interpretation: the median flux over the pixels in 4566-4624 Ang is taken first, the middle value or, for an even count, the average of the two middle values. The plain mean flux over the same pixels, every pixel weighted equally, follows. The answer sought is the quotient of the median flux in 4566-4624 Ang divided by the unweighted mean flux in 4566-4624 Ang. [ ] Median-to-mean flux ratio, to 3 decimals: 0.986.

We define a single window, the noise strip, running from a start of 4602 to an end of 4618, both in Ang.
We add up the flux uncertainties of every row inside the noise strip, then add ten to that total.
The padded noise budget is 13.48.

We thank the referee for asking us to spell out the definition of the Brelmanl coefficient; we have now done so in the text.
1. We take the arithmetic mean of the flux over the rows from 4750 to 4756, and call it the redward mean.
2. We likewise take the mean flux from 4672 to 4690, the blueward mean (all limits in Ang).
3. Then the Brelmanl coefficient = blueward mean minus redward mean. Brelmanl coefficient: -0.7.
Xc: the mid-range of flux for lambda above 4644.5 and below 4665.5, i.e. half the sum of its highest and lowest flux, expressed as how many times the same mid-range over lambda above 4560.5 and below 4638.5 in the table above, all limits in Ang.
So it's 0.96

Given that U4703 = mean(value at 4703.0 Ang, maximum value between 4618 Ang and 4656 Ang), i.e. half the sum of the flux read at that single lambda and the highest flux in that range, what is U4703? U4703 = 10.5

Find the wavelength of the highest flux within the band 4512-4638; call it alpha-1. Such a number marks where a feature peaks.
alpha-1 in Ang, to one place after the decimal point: 4610.0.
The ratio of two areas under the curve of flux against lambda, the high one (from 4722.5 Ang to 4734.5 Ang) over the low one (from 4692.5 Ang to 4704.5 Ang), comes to 1.07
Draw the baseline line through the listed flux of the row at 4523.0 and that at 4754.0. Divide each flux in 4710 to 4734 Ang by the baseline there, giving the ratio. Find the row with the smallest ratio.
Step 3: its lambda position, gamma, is 4712.0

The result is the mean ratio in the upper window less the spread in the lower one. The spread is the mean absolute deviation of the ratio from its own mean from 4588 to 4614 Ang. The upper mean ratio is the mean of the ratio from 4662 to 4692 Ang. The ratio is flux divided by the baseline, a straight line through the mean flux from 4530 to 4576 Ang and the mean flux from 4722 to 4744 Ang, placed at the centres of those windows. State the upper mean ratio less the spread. 0.909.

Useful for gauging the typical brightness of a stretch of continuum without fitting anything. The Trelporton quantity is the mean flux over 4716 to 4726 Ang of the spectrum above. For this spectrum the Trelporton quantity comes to 11.0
